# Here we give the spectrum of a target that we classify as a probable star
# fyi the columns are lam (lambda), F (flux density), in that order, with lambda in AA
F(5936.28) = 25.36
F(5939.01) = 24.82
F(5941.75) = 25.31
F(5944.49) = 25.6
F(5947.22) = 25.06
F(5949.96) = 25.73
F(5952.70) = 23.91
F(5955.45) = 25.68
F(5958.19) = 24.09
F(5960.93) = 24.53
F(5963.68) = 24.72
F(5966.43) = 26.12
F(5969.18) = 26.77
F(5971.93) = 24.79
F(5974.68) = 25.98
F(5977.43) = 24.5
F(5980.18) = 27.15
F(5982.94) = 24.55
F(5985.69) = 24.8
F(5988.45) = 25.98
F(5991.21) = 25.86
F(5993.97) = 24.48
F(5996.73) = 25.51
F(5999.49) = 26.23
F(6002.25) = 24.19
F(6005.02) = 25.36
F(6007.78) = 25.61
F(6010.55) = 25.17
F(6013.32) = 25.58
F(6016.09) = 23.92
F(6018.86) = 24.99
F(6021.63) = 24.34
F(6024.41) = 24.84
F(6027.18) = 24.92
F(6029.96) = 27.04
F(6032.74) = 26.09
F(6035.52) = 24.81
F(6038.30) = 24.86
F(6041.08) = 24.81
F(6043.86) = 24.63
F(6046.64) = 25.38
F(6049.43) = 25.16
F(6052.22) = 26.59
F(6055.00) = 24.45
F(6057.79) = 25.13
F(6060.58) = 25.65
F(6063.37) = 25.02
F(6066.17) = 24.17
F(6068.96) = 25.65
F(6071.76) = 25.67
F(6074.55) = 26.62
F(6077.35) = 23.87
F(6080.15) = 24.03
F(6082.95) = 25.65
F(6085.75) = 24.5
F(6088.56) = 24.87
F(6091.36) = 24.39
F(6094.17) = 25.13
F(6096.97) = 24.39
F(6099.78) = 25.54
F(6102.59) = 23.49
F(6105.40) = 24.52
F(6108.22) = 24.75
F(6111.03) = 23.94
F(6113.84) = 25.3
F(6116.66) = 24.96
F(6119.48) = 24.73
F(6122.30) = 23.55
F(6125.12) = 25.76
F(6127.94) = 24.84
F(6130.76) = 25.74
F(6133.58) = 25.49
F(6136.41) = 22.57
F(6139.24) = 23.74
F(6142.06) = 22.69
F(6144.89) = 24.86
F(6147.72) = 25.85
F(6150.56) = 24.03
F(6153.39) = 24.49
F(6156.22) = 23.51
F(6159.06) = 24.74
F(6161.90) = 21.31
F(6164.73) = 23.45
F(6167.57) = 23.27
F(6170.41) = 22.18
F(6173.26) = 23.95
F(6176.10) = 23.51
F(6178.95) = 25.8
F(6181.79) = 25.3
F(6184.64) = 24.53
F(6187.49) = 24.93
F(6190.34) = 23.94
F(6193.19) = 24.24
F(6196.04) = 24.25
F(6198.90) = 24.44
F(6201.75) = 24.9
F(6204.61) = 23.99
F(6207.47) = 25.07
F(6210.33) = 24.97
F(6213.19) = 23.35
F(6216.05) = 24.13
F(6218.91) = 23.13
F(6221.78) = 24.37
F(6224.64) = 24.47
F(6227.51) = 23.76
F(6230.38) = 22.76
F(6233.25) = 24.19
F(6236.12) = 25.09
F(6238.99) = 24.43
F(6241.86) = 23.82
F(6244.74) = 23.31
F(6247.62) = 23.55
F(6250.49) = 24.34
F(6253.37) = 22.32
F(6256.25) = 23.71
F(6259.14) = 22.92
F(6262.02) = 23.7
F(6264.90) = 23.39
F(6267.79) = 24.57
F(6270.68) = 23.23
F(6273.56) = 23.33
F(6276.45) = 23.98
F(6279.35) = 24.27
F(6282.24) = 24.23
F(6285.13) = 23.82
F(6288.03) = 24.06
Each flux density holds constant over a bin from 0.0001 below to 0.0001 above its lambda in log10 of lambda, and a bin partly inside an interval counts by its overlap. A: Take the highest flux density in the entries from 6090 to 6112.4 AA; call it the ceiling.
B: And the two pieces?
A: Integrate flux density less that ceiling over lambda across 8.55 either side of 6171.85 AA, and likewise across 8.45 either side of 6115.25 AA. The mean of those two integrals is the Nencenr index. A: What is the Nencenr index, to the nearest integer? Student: -24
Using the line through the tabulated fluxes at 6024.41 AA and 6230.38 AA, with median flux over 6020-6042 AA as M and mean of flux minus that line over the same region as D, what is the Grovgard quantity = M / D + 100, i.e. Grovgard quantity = 156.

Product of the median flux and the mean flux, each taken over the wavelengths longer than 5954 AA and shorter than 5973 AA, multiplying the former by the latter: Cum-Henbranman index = 626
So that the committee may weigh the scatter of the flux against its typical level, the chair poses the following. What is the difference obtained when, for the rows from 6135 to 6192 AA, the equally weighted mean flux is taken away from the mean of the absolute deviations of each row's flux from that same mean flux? -23.0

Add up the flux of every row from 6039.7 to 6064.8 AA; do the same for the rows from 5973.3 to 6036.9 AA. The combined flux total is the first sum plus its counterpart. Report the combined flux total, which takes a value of 809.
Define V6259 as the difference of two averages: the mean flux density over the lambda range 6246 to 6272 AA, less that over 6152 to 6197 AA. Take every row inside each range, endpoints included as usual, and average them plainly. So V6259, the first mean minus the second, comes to -0.44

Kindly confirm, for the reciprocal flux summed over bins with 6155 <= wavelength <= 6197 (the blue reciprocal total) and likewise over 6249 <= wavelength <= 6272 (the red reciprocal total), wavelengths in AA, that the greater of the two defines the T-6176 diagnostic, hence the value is 0.63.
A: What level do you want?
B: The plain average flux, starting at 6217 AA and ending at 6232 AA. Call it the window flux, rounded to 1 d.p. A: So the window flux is 23.7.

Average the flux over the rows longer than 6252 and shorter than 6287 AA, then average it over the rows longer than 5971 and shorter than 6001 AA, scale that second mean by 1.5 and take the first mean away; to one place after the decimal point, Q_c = 14.5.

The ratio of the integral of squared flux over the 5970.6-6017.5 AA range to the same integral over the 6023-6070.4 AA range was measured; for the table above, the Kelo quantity 0.99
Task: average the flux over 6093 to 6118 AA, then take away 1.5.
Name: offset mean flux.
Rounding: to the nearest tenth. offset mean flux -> 23.2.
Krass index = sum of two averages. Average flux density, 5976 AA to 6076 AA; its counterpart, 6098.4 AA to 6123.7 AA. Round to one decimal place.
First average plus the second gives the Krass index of 49.8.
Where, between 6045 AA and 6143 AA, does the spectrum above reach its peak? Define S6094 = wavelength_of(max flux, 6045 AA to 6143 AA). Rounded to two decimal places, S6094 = 6074.55 AA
